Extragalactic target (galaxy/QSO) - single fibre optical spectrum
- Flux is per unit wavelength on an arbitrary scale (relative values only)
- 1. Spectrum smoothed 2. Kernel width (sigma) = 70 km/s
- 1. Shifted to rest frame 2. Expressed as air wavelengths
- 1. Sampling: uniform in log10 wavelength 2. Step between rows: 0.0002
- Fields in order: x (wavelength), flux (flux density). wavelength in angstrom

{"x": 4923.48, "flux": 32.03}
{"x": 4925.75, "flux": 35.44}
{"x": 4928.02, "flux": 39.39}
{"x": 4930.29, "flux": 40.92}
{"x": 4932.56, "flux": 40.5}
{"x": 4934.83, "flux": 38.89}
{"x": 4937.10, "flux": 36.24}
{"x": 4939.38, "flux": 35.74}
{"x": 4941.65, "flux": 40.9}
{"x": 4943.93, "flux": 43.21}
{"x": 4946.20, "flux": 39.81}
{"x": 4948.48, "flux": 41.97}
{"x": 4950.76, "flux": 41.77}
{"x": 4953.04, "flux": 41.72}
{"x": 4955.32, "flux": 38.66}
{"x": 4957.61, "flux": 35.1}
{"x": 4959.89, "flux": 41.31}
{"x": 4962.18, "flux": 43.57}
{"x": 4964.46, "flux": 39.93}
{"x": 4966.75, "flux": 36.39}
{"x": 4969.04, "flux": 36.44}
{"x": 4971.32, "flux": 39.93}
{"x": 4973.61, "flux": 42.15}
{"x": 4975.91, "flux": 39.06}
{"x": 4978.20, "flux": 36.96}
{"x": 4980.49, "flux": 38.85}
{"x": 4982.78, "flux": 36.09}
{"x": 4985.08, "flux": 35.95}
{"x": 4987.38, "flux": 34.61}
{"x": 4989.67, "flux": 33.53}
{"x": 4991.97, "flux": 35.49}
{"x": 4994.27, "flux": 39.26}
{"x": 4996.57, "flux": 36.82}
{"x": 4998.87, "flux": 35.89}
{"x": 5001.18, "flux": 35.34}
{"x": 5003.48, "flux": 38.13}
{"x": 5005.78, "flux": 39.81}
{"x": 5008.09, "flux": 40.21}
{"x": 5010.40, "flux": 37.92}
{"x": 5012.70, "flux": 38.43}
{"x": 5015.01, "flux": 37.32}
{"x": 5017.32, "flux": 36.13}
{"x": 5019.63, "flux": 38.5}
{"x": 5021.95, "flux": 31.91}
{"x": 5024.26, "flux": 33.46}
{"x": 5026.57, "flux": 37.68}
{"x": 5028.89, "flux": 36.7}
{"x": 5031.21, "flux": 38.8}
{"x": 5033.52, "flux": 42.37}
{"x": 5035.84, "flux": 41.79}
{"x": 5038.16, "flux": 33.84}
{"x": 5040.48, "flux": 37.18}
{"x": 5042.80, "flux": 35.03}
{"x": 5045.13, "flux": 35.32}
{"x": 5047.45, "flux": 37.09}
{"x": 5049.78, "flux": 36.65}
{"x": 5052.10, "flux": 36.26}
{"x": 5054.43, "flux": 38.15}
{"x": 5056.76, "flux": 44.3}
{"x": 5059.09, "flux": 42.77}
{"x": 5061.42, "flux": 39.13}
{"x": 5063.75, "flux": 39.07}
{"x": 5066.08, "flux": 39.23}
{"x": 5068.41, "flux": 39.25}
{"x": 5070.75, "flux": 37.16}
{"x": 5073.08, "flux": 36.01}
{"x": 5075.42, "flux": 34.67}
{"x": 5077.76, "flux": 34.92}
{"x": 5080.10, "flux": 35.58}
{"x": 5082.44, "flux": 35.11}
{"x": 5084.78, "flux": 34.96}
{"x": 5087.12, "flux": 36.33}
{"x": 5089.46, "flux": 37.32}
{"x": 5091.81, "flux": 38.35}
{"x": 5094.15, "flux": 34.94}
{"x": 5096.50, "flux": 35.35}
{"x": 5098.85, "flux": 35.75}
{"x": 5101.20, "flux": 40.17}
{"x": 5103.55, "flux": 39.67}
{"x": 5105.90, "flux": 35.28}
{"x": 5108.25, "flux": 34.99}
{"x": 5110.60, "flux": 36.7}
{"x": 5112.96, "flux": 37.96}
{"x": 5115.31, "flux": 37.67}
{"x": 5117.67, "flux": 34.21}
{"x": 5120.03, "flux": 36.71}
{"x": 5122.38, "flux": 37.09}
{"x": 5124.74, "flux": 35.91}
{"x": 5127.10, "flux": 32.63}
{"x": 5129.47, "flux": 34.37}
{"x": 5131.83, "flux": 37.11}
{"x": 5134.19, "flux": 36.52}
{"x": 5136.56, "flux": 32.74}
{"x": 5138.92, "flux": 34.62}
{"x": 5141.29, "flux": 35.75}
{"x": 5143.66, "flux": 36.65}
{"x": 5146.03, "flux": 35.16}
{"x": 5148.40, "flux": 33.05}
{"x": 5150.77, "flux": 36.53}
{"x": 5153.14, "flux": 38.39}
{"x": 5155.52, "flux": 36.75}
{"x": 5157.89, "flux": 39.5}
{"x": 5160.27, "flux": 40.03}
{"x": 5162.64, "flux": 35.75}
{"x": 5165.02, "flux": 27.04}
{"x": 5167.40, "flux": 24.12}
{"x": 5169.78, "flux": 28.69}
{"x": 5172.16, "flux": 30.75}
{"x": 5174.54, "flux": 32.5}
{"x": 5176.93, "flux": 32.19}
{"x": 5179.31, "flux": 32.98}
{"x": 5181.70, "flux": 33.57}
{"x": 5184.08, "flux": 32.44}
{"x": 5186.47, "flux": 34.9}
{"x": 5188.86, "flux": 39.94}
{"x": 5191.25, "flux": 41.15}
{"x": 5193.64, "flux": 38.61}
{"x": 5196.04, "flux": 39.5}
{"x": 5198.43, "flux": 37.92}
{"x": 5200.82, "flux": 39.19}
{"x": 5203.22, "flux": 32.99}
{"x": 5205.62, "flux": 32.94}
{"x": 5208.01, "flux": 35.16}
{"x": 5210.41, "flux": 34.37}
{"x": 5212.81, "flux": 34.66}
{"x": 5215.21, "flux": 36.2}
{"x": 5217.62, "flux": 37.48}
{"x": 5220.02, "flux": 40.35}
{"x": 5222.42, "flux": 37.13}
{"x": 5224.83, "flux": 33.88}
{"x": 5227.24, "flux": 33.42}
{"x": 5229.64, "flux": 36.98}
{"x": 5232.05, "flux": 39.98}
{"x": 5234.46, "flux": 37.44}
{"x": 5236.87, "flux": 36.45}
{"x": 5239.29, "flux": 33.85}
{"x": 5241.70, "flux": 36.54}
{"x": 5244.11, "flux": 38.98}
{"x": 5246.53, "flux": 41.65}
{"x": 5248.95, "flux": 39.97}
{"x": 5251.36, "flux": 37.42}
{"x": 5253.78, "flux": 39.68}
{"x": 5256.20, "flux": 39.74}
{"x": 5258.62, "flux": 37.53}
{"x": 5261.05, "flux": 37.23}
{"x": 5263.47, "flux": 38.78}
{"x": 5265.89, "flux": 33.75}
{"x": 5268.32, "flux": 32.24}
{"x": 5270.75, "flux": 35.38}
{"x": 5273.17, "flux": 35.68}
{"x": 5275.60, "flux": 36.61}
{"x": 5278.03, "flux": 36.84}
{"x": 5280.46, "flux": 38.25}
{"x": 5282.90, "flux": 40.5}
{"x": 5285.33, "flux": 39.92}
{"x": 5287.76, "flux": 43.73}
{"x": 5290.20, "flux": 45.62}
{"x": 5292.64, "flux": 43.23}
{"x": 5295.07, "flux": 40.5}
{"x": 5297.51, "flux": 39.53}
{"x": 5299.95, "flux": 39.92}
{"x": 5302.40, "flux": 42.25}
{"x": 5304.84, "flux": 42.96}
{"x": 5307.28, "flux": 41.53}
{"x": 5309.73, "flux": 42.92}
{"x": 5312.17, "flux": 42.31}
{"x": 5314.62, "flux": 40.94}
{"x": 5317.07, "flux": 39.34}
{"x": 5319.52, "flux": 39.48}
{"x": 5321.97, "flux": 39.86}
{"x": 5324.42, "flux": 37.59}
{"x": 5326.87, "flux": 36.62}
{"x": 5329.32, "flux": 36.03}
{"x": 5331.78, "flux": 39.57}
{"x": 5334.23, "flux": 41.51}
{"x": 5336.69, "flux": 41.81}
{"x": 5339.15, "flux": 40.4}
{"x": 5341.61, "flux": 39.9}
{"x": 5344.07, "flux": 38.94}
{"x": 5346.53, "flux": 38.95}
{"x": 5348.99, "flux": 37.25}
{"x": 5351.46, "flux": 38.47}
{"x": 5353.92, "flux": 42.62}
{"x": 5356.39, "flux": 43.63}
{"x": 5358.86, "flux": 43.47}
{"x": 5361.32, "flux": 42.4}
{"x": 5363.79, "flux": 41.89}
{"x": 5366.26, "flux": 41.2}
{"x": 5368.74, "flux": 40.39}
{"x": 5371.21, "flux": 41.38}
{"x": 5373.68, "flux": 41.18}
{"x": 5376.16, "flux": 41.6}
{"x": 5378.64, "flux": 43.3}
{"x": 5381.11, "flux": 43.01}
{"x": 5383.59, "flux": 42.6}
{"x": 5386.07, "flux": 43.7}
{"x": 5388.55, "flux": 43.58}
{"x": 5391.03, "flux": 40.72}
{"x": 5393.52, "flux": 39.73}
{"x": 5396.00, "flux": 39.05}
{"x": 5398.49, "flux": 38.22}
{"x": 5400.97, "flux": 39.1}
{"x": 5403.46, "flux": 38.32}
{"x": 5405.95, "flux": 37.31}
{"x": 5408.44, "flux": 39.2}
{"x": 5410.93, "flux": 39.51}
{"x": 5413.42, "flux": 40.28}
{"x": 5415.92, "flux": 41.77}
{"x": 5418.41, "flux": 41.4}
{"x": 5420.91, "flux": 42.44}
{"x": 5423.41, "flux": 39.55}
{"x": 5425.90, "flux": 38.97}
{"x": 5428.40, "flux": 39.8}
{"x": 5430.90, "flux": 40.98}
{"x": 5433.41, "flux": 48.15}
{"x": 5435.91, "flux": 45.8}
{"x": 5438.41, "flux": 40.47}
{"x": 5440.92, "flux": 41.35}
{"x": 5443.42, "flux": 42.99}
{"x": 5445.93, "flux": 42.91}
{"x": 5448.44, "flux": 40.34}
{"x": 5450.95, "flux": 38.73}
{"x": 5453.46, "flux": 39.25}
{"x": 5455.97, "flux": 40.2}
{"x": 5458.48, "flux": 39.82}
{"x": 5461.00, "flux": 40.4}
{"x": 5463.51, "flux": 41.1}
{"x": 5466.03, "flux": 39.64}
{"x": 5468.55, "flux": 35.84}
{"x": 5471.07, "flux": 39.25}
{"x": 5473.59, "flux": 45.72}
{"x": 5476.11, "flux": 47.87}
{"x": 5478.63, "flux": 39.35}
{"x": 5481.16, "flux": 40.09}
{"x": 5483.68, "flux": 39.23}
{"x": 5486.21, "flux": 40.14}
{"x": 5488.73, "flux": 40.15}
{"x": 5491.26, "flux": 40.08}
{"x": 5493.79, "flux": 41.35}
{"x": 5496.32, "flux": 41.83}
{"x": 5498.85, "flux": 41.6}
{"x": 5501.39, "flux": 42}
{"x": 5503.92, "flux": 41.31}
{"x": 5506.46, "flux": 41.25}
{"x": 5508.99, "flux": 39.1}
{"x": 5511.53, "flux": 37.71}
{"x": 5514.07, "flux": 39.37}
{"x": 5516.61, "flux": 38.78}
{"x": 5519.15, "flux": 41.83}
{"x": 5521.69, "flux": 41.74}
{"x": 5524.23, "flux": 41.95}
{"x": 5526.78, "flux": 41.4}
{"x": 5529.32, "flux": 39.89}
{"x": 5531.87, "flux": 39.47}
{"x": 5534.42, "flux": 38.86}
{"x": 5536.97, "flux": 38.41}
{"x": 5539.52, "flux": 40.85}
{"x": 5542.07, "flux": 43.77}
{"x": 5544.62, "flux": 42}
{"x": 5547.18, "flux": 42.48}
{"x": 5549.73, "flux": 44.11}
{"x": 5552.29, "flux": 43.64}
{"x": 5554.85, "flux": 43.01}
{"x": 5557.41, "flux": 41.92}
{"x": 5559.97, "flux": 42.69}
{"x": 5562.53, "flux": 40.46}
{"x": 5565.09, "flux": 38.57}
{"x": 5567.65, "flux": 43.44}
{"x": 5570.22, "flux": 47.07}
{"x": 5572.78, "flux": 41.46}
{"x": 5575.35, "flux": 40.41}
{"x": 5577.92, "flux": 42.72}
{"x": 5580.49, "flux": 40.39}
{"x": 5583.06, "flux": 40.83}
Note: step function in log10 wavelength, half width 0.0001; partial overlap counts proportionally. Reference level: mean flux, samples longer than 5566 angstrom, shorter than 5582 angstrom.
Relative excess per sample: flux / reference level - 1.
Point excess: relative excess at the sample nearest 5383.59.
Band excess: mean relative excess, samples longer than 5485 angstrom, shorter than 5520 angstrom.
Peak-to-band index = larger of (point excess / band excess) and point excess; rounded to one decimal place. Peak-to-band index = 0.0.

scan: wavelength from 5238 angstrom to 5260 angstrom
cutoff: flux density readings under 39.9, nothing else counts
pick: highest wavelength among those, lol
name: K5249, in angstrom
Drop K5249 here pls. 5258.62 angstrom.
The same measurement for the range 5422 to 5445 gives 5428.40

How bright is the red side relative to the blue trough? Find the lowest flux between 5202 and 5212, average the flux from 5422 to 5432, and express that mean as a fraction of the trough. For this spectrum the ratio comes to 1.21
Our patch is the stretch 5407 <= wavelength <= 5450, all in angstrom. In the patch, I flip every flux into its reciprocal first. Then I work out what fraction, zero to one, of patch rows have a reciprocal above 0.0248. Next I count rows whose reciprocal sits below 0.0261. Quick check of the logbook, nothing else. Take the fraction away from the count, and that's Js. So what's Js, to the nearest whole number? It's 17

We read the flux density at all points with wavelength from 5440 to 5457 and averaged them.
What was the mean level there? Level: 41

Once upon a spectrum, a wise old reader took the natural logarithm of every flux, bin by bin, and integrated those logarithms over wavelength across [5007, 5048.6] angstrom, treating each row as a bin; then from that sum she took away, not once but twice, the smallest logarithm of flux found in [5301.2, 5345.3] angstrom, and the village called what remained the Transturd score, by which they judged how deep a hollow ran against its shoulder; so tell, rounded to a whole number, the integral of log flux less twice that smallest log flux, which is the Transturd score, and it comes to 143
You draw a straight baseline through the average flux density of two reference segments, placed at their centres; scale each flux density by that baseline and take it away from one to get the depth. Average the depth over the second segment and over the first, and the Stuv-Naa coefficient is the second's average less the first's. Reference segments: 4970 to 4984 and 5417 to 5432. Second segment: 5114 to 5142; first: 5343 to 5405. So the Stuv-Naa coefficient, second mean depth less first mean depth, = 0.12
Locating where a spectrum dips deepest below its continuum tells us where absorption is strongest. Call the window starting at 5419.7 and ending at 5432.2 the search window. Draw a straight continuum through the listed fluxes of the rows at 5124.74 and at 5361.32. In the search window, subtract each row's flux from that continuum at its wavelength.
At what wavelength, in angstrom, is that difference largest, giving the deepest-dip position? 5425.90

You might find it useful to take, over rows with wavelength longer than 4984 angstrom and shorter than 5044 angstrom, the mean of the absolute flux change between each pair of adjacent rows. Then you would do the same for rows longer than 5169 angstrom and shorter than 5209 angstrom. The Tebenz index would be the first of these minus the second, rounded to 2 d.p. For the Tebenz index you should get 0.42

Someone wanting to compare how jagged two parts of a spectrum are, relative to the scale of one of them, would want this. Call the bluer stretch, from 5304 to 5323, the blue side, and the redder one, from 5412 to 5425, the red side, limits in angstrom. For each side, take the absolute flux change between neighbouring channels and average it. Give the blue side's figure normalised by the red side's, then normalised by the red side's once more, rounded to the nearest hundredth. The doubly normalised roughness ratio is 0.47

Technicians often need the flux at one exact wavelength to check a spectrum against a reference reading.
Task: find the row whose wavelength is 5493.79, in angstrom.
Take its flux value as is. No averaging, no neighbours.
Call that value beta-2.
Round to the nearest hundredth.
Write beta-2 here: 41.35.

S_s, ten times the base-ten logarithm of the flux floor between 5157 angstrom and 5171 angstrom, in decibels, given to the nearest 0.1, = 13.8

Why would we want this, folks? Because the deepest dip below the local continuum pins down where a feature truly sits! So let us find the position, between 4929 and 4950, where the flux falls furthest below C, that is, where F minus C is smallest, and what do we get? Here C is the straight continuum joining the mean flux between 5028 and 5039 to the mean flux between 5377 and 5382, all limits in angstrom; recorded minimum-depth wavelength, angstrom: 4939.38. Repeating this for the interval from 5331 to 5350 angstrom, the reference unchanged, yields 5348.99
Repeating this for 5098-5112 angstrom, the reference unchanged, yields 5108.25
